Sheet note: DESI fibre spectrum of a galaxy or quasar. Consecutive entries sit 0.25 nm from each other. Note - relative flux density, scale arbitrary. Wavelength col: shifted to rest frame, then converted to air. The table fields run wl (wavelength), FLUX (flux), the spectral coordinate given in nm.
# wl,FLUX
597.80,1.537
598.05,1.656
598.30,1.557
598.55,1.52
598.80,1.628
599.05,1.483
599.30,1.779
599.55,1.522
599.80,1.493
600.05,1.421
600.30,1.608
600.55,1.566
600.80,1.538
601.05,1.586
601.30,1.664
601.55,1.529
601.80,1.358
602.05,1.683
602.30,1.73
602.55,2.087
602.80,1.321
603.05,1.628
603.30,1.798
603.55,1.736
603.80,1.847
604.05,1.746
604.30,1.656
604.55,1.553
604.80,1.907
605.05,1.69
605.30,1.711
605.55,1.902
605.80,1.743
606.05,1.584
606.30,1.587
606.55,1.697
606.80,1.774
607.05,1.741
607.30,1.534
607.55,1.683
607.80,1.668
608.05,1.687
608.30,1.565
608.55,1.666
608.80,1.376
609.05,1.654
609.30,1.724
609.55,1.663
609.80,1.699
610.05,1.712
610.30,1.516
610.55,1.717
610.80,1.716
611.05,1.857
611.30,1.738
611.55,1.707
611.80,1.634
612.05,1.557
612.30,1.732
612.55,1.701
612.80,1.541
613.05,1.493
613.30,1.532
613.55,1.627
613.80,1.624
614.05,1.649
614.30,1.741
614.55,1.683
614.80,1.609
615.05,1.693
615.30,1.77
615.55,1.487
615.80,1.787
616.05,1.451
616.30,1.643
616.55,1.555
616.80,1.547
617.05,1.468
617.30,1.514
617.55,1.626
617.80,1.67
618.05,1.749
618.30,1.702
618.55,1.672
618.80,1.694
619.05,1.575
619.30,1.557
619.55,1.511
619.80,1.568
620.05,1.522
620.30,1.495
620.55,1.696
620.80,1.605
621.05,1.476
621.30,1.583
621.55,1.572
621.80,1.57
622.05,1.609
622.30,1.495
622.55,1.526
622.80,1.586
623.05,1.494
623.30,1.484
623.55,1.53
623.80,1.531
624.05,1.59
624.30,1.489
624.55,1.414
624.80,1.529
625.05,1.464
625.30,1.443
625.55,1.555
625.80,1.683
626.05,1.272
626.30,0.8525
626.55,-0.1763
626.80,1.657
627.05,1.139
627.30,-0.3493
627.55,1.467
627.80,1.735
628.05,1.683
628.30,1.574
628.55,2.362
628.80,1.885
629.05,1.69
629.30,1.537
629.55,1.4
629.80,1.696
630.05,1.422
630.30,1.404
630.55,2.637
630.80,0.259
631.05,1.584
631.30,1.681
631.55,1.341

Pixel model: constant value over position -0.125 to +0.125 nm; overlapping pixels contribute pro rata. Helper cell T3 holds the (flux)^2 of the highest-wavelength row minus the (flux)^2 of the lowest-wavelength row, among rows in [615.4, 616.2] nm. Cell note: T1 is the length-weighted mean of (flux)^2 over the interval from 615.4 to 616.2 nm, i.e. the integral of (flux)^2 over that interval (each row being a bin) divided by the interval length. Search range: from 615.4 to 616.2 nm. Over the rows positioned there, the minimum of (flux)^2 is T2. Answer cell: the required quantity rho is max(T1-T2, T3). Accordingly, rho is 0.42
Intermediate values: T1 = 2.5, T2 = 2.1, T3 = -0.1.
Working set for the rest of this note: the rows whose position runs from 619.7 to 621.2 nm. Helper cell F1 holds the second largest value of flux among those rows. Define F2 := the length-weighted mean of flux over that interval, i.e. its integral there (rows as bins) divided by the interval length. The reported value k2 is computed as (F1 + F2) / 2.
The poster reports 1.58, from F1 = 1.605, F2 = 1.56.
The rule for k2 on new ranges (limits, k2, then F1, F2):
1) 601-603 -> 1.68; 1.73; 1.62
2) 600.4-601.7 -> 1.58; 1.586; 1.57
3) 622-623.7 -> 1.56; 1.586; 1.53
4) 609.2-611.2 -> 1.71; 1.724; 1.70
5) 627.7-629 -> 1.86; 1.885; 1.84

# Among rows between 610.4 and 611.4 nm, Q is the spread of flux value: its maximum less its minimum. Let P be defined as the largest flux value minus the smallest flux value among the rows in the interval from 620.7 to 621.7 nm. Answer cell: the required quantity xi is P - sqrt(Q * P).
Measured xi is -0.01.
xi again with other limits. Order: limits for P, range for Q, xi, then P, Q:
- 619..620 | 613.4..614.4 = -0.02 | 0.06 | 0.12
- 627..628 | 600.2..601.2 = 1.70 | 2.08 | 0.07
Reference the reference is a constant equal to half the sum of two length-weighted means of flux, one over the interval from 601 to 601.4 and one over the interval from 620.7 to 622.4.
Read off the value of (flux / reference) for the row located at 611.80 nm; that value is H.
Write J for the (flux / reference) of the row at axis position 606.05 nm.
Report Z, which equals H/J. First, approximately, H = 1.02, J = 0.99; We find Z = 1.03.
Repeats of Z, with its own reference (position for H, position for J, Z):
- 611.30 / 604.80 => 0.91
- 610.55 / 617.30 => 1.13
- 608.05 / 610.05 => 0.99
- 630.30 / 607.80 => 0.84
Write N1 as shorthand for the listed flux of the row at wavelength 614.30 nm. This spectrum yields 1.741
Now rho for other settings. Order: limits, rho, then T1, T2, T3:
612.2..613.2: 0.38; 2.6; 2.2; -0.8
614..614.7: 0.15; 2.9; 2.7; 0.1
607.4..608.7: 0.26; 2.7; 2.4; -0.1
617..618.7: 0.64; 2.7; 2.2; 0.6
